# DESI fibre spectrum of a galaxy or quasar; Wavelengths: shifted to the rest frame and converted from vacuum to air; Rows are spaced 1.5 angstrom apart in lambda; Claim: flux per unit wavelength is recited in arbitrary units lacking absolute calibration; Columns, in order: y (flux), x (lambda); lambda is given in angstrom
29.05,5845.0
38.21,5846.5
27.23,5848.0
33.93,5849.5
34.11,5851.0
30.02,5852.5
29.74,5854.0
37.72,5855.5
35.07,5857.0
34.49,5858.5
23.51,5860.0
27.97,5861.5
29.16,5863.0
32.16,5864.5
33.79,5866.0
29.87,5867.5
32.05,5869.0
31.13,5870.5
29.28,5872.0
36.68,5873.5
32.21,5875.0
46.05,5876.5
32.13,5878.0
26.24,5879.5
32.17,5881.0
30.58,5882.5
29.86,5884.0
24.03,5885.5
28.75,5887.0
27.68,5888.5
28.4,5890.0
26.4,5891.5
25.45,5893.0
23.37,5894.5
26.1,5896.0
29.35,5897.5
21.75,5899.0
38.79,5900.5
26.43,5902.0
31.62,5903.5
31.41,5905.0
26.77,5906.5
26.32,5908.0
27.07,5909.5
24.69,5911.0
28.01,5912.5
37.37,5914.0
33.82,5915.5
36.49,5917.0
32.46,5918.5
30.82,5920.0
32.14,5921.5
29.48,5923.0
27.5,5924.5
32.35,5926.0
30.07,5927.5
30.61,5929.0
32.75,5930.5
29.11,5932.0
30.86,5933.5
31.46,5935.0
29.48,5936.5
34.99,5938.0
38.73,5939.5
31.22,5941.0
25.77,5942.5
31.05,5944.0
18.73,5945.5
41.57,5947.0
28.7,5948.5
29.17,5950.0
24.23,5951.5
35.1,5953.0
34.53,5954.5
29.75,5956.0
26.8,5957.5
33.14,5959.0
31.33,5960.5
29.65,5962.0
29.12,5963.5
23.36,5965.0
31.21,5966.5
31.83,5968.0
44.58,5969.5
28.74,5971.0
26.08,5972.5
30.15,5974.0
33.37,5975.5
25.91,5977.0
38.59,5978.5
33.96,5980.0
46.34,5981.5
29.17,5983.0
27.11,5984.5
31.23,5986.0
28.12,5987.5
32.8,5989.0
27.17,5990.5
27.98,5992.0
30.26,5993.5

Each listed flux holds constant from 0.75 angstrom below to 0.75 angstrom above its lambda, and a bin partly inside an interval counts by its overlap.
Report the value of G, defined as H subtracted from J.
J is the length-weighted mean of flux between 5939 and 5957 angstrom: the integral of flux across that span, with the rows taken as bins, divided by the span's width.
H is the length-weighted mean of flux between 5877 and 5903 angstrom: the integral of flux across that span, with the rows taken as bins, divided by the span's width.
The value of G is 2.25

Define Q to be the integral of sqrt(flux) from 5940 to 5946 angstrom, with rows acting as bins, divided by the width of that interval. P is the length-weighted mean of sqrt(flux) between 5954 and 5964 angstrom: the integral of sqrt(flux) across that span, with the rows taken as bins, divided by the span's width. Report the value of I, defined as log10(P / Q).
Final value 0.02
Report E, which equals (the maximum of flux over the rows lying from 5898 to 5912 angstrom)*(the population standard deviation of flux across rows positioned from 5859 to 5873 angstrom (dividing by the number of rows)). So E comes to 110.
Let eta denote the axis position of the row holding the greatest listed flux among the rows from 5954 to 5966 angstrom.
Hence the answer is 5954.5 angstrom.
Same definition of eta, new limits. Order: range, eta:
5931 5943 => 5939.5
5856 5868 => 5857.0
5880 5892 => 5881.0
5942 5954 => 5947.0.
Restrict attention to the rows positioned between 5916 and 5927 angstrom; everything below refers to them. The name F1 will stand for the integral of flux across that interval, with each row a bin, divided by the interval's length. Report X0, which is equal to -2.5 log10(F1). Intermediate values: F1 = 31.6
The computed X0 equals -3.75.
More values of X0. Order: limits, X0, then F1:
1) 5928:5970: -3.73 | 30.9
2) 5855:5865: -3.74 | 31.3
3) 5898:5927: -3.70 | 30.3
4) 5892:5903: -3.59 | 27.4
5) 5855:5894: -3.72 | 30.8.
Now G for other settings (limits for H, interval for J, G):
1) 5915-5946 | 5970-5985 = 1.21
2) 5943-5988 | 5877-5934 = -1.56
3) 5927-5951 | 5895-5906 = -1.68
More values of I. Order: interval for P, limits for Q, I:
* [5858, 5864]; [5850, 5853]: -0.03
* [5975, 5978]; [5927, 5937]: -0.01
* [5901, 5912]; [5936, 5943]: -0.03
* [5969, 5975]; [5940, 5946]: 0.03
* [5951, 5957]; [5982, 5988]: 0.01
